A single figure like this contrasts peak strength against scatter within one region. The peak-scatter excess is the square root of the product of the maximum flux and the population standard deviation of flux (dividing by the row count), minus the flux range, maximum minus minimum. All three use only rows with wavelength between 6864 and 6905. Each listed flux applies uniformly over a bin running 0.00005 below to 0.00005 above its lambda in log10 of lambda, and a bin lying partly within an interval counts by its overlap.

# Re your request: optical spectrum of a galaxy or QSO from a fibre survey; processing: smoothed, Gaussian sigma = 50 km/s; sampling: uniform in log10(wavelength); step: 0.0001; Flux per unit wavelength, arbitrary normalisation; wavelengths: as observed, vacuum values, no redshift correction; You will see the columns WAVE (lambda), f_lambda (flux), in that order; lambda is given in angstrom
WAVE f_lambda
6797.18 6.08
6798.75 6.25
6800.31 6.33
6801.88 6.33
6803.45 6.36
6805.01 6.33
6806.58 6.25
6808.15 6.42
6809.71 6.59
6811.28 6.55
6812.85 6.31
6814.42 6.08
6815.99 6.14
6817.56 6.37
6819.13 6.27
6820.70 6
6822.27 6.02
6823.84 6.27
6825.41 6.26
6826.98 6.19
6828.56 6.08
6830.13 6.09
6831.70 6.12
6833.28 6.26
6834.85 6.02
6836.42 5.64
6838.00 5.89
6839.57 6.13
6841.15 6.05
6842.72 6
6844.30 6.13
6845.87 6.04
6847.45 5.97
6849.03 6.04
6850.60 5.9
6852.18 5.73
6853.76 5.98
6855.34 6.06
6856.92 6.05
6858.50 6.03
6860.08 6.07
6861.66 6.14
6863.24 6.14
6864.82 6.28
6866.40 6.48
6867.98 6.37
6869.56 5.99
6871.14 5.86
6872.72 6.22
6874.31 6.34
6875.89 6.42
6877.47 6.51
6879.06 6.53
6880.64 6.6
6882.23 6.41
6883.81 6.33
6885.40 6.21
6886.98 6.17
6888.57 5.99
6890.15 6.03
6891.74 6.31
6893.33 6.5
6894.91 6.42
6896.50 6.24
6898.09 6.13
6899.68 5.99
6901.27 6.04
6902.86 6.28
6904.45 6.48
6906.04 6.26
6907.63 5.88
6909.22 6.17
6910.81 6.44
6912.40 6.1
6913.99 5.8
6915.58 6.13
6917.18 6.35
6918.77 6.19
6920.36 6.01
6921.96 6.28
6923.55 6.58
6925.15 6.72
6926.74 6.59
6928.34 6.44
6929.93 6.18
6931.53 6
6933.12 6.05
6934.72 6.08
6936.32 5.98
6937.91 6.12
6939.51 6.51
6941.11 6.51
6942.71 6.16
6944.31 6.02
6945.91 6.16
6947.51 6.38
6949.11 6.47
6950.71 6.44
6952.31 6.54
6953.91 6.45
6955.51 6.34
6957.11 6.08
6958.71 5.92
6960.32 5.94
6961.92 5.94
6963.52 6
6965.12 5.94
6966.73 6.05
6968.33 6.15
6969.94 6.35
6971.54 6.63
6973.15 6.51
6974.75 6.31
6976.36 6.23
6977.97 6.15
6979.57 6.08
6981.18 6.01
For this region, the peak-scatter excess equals 0.40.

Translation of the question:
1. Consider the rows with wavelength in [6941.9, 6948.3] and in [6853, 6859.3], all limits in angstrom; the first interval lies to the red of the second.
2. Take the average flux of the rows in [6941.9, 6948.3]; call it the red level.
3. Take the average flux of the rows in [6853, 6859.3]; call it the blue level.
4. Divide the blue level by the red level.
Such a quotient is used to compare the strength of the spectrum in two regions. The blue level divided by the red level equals 0.98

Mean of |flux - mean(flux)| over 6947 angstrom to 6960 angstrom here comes 0.164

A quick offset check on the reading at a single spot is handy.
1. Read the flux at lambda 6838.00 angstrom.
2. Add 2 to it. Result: 7.9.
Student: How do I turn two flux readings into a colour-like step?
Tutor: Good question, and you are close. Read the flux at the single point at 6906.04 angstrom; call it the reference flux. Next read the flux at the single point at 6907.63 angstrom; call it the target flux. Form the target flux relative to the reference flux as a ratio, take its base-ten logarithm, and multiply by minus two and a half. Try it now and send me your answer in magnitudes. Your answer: 0.068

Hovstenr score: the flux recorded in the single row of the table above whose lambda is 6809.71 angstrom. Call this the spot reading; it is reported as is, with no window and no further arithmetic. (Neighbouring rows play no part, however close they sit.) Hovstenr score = 6.59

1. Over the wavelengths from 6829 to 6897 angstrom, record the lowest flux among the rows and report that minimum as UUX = 5.64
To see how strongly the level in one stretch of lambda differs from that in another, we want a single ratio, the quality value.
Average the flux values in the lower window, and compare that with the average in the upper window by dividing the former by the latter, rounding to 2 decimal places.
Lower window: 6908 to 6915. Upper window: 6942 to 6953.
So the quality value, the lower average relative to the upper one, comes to 0.97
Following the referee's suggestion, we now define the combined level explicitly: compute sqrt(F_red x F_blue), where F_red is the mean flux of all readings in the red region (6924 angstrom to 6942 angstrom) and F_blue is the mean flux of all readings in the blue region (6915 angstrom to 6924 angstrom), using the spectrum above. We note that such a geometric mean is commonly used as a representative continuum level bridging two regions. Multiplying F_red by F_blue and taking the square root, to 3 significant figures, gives 6.27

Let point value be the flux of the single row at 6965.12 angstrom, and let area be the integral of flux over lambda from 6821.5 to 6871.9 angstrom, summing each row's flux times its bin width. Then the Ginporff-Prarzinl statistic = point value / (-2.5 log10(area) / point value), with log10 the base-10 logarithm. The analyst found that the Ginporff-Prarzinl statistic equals -5.7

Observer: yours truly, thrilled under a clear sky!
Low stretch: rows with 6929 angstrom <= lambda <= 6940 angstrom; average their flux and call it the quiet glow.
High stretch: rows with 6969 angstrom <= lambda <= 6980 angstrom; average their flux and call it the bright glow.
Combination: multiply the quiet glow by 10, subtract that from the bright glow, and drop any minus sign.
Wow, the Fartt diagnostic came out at 55.0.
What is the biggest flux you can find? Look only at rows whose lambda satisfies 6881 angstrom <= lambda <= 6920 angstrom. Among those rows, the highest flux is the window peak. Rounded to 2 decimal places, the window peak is 6.50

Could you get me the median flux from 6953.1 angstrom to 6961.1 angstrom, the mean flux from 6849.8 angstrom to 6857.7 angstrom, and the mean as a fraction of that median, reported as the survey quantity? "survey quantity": 0.978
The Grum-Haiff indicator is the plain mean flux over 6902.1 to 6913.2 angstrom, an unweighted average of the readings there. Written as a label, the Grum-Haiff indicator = 6.23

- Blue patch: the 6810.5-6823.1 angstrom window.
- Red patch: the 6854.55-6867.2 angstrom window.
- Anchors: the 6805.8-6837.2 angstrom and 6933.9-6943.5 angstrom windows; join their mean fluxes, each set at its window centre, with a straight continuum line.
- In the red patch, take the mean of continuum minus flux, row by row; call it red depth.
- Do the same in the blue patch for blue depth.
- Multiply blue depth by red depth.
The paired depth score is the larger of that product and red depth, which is 0.05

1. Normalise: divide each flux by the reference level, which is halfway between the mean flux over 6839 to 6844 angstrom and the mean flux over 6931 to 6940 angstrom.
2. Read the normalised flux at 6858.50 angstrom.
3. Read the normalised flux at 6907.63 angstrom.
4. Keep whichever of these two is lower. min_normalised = 0.97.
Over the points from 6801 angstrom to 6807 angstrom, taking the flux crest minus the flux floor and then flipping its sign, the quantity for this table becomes -0.11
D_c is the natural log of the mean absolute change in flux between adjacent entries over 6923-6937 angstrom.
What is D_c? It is -2.0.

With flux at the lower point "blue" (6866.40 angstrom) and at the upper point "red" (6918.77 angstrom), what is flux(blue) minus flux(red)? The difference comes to 0.3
